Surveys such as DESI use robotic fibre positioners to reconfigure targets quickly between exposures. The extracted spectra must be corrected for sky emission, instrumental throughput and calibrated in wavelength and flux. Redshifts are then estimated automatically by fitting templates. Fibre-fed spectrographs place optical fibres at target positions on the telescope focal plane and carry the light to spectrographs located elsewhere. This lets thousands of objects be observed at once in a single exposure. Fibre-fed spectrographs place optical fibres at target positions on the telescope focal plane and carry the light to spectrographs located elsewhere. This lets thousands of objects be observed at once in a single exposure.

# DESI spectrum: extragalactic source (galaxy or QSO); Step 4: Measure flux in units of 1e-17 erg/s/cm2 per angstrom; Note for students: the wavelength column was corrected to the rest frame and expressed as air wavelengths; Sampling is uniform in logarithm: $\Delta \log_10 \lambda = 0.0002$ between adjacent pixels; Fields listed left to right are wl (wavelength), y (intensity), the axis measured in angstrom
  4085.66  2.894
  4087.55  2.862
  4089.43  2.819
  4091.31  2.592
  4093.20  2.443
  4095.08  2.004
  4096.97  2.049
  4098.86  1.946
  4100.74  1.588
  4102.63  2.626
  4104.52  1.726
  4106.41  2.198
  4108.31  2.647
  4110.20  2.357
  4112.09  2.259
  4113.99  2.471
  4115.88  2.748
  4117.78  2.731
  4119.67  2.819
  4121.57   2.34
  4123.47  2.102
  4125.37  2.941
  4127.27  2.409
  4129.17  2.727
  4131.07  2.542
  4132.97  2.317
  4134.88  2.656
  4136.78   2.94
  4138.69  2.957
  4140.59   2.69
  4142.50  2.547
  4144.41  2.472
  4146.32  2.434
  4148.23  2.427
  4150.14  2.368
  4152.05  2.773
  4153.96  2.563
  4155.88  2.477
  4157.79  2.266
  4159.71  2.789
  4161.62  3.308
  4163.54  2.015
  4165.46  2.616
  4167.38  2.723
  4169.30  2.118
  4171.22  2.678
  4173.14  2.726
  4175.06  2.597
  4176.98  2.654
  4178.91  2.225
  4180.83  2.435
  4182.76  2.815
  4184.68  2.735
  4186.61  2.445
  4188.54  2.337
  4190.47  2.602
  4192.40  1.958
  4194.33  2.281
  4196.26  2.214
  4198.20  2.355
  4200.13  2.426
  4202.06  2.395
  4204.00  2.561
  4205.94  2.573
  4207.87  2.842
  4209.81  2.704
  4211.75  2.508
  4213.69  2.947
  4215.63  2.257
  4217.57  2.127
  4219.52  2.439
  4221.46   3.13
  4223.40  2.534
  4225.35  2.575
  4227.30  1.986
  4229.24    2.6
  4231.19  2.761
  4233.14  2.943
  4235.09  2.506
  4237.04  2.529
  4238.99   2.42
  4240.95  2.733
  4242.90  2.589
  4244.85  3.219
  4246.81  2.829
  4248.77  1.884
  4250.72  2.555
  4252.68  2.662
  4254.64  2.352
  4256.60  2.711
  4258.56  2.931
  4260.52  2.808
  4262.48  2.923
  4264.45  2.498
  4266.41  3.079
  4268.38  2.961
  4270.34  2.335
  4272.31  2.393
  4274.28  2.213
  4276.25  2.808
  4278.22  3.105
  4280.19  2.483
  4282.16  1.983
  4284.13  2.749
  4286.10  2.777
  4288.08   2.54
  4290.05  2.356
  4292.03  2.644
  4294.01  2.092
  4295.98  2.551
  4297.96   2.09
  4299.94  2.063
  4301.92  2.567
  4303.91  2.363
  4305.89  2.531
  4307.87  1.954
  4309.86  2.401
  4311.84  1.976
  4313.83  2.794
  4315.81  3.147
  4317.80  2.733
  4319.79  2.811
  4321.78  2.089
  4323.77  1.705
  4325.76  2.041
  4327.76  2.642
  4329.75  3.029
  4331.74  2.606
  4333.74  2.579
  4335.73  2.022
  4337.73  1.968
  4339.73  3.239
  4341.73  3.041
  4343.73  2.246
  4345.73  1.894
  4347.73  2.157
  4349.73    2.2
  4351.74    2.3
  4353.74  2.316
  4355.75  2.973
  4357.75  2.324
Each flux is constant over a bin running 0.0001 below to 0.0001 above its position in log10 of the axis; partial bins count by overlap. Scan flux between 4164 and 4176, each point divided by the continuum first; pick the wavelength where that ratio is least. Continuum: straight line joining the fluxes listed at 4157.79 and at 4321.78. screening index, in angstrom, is 4169.30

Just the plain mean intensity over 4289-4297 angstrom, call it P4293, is 2.41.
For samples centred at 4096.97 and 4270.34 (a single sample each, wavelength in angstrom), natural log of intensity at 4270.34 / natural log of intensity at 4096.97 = 1.18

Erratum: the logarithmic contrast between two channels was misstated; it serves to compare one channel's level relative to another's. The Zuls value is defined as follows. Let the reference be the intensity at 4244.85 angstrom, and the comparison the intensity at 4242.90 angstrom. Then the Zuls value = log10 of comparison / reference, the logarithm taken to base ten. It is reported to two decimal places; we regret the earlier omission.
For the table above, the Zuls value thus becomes -0.09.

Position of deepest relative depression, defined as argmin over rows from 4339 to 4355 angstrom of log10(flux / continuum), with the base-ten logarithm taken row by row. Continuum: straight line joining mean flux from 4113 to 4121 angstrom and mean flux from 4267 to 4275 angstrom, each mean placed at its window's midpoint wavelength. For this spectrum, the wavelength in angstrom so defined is 4345.73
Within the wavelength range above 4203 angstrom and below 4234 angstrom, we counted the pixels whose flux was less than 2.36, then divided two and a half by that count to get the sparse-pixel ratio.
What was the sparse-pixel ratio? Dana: 0.83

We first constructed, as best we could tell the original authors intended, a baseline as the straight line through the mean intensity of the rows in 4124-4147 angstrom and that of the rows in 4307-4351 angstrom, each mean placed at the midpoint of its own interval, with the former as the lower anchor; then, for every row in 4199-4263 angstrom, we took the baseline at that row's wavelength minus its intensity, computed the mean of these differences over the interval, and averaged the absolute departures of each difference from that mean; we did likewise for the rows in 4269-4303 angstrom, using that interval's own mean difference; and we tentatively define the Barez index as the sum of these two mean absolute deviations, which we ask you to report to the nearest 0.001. 0.480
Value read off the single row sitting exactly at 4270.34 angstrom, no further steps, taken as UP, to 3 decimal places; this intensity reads 2.335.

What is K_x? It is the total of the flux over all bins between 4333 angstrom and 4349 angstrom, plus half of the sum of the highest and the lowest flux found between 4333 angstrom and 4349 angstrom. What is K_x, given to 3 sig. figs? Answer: 21.7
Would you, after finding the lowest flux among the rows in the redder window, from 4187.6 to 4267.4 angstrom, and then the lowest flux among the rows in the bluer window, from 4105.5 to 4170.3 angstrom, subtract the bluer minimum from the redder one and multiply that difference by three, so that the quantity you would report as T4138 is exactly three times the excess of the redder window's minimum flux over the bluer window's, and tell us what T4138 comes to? -0.4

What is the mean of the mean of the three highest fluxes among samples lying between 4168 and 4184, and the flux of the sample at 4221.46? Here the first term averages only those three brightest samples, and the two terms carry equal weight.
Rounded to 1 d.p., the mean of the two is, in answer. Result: 2.9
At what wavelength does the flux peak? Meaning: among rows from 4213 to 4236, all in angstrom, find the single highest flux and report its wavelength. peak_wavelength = 4221.46 angstrom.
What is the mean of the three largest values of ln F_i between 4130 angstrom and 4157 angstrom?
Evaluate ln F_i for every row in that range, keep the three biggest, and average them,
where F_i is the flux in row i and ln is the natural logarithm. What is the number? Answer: 1.06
